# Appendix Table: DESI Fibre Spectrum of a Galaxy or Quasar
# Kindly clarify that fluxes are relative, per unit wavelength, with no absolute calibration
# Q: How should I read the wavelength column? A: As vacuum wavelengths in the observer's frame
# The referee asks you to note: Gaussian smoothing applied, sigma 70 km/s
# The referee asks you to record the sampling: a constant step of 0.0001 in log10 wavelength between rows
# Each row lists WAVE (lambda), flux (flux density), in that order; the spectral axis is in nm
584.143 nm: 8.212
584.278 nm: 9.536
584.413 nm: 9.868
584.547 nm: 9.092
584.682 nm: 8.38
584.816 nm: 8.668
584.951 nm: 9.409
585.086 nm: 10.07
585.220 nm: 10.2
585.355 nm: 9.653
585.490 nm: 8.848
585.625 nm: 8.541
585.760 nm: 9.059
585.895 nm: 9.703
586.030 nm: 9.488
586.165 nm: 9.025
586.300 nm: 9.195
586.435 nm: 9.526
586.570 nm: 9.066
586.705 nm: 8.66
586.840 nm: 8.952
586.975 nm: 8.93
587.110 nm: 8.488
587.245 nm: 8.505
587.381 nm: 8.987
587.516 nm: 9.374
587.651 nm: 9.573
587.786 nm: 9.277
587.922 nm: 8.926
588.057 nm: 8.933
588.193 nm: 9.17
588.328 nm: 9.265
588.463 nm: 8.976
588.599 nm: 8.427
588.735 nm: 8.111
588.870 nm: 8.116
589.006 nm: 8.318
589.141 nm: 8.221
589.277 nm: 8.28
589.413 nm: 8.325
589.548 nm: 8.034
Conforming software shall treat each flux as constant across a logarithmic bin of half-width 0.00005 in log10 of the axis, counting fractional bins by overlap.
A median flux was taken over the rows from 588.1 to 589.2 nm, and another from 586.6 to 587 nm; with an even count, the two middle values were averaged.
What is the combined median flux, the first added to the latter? 17.3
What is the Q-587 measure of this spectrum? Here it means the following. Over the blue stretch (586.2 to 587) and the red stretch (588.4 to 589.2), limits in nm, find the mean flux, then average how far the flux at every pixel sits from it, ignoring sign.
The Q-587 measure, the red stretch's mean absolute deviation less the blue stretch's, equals 0.02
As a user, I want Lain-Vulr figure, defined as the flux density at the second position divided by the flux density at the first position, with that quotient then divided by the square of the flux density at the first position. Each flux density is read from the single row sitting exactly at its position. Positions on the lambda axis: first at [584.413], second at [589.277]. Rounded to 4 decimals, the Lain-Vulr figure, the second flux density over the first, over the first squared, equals 0.0086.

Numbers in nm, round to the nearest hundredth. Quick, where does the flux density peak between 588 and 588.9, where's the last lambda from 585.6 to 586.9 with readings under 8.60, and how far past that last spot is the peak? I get 2.70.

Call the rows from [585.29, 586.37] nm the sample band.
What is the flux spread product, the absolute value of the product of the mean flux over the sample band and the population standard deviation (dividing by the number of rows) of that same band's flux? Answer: 3.5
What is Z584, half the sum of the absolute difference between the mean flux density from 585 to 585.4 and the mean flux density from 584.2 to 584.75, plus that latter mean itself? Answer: 4.99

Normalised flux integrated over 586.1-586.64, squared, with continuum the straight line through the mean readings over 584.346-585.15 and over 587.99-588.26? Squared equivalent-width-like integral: 0.295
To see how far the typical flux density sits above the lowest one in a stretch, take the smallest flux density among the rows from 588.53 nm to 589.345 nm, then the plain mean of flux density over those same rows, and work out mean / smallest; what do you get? 1.02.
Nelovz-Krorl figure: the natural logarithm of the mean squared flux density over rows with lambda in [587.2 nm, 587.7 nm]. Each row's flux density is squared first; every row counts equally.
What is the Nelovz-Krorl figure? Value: 4.42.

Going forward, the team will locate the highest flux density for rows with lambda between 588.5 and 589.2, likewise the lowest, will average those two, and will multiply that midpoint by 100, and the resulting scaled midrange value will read 827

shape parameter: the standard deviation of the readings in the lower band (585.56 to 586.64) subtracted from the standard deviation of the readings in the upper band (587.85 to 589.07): 0.08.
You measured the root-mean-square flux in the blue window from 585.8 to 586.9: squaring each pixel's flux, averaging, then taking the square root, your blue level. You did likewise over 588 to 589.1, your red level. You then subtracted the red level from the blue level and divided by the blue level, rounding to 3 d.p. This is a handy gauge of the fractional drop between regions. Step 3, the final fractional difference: 0.058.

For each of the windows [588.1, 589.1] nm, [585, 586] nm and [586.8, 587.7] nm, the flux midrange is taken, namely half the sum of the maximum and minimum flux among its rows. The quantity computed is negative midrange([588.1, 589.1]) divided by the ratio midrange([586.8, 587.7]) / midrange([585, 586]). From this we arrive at -9.0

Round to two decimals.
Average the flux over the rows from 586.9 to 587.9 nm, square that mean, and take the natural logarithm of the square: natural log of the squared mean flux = 4.40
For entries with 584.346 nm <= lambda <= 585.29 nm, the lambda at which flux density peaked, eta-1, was 585.220 nm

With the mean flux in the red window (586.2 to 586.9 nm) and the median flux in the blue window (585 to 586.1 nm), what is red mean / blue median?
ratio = 0.949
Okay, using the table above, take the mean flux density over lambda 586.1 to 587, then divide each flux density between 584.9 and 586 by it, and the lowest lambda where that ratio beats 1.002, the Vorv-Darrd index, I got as 584.951 nm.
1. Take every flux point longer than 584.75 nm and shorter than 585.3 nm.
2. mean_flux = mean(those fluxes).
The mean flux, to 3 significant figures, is 9.59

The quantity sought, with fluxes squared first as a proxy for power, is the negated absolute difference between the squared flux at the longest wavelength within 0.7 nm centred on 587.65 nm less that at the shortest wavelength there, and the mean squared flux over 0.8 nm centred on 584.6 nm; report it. -85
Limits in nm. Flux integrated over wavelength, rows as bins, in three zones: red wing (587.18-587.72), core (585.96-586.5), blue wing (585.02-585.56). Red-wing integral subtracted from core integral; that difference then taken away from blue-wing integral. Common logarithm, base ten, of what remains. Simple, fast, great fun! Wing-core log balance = 0.710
